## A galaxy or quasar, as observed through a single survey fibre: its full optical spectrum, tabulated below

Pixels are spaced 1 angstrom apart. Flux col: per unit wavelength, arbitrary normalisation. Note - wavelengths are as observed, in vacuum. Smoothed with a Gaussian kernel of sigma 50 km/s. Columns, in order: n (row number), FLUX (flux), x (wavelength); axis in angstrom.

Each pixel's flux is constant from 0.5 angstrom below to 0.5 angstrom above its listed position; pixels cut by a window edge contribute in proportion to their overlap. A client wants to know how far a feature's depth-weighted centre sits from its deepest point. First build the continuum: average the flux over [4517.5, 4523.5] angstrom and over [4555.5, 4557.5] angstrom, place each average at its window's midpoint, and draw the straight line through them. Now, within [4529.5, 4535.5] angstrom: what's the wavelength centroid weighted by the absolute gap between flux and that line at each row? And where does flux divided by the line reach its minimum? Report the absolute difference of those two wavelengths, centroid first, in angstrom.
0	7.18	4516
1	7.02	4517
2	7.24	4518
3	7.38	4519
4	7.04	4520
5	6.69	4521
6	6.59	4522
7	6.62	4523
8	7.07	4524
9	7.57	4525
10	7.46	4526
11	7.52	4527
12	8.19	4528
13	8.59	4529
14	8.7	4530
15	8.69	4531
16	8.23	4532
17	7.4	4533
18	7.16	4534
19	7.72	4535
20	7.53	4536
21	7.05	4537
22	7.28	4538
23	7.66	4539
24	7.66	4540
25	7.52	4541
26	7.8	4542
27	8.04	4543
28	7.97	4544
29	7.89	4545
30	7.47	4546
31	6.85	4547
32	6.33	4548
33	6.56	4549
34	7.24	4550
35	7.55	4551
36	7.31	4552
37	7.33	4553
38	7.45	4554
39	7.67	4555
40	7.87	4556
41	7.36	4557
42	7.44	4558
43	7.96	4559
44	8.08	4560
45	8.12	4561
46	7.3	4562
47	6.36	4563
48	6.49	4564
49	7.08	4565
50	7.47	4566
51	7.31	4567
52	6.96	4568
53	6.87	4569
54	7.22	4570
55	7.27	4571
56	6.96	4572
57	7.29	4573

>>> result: 2.6 angstrom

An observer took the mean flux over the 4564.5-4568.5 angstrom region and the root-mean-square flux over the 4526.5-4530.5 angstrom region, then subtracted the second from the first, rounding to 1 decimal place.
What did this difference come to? -1.1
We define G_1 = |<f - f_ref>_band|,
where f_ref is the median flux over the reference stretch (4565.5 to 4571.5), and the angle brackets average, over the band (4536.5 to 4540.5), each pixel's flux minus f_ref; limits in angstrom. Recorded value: 0.17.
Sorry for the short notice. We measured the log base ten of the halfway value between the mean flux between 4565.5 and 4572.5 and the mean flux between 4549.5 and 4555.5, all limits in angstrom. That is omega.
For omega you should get 0.863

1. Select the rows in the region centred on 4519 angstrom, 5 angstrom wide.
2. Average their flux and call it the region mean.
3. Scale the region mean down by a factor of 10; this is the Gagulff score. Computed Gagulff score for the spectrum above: 0.71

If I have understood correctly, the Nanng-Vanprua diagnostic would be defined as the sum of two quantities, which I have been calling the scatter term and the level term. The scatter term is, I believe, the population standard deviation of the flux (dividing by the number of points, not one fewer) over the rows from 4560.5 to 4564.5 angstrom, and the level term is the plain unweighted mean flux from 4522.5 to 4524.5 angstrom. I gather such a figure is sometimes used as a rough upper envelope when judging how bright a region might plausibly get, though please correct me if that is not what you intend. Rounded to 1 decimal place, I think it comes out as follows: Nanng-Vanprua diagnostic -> 7.6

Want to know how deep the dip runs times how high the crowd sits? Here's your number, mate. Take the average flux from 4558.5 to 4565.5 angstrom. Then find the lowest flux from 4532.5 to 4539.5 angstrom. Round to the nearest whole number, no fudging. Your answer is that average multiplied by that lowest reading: 52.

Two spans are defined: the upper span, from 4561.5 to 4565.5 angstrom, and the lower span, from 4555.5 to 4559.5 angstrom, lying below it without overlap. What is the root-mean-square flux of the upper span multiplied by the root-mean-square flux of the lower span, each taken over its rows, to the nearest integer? 52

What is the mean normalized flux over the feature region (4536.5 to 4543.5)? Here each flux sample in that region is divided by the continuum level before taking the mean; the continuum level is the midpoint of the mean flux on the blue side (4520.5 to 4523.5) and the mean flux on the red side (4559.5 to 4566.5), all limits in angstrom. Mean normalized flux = 1.09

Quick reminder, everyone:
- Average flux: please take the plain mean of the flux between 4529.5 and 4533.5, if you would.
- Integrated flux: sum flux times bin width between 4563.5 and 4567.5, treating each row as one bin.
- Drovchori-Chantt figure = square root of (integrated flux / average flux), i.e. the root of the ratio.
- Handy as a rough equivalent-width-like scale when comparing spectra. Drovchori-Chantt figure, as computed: 1.85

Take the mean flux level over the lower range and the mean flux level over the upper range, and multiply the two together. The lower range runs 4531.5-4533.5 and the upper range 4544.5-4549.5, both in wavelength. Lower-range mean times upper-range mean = 55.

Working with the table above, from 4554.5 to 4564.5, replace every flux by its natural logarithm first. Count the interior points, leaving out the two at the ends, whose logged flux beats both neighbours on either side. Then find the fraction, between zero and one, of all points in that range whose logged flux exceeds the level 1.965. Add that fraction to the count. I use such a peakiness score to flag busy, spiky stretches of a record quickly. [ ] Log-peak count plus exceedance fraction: 2.8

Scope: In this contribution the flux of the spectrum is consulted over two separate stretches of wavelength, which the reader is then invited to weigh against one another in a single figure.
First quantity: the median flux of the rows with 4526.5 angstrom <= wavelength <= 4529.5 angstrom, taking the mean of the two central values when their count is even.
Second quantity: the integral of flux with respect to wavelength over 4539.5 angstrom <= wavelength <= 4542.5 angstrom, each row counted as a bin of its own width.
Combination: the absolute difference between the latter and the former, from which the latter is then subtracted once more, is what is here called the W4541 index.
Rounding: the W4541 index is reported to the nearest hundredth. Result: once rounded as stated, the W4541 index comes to -8.19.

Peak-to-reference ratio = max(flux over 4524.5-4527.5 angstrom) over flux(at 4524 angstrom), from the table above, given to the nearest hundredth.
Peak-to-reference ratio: 1.07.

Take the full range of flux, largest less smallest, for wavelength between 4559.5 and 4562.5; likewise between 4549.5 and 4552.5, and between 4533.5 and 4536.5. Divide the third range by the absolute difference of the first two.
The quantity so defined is 1.1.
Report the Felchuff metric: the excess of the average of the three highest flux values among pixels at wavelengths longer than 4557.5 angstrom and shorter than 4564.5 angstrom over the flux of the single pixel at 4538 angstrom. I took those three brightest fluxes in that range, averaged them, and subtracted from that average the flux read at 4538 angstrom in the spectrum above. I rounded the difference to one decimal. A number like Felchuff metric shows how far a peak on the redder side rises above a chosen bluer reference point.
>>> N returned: 0.8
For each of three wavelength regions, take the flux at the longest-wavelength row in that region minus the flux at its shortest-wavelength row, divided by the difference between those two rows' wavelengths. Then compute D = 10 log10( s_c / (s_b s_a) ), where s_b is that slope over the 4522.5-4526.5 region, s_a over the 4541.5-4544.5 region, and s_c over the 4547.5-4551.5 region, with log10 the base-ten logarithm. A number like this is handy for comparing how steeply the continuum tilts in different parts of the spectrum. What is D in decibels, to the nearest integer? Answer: 12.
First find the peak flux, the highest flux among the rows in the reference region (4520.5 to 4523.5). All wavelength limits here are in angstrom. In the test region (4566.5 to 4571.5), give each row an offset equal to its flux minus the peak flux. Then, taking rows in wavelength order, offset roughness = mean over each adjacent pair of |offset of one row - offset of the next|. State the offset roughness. 0.21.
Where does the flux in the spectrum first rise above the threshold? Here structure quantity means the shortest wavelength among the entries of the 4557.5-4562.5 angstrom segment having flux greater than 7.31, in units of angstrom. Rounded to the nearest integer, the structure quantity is 4558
